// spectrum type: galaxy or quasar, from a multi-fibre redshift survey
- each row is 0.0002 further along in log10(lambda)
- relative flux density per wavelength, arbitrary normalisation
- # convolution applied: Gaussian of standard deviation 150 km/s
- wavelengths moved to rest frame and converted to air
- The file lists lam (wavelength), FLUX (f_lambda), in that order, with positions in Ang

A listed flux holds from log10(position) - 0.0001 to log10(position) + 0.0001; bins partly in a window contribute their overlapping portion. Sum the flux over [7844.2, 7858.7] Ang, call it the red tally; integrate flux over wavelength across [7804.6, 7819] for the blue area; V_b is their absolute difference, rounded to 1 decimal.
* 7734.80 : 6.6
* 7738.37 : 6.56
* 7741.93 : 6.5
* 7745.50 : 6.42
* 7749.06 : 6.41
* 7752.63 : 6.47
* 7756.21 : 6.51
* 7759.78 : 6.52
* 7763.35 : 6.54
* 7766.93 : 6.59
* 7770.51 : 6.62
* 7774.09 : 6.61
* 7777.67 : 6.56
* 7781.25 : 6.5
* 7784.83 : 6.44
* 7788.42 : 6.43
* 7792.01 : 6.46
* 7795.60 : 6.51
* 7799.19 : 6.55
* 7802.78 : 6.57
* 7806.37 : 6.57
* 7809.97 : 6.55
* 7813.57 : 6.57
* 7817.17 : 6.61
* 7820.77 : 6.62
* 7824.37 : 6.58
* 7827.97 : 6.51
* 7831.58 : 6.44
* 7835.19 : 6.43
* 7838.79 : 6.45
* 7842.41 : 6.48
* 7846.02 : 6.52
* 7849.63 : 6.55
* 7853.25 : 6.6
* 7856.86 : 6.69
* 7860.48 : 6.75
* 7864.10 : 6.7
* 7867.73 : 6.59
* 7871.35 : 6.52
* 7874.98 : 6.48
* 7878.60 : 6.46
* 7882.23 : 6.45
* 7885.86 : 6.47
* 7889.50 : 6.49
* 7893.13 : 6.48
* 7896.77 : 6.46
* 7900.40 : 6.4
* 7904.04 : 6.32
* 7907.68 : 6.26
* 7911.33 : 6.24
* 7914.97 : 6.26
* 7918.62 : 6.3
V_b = 68.3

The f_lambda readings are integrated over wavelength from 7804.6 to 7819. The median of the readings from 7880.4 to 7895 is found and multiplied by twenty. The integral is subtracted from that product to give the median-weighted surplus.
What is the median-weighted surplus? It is 34.9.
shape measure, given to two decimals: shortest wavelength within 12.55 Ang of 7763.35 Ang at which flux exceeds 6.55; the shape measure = 7766.93 Ang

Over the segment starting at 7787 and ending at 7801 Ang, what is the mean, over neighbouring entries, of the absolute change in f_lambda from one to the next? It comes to 0.040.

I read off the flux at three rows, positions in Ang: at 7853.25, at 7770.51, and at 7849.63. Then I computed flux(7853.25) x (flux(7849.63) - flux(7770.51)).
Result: -0.5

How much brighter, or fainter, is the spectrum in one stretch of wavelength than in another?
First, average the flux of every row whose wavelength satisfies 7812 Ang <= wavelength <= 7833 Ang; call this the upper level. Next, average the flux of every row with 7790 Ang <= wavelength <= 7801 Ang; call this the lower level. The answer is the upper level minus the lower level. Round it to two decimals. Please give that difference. 0.05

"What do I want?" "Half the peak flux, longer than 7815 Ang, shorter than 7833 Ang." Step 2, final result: 3.31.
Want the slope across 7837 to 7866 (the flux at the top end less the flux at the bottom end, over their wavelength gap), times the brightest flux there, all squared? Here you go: 0.0044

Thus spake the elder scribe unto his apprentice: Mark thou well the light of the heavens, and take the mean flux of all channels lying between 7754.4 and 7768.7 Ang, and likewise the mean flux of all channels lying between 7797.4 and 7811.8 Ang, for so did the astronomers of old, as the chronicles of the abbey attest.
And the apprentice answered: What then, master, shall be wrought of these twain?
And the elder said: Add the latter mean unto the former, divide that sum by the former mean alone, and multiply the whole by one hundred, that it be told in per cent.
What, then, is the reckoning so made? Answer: 200.3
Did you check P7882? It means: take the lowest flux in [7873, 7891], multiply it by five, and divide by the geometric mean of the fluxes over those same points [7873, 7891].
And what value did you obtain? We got 4.98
